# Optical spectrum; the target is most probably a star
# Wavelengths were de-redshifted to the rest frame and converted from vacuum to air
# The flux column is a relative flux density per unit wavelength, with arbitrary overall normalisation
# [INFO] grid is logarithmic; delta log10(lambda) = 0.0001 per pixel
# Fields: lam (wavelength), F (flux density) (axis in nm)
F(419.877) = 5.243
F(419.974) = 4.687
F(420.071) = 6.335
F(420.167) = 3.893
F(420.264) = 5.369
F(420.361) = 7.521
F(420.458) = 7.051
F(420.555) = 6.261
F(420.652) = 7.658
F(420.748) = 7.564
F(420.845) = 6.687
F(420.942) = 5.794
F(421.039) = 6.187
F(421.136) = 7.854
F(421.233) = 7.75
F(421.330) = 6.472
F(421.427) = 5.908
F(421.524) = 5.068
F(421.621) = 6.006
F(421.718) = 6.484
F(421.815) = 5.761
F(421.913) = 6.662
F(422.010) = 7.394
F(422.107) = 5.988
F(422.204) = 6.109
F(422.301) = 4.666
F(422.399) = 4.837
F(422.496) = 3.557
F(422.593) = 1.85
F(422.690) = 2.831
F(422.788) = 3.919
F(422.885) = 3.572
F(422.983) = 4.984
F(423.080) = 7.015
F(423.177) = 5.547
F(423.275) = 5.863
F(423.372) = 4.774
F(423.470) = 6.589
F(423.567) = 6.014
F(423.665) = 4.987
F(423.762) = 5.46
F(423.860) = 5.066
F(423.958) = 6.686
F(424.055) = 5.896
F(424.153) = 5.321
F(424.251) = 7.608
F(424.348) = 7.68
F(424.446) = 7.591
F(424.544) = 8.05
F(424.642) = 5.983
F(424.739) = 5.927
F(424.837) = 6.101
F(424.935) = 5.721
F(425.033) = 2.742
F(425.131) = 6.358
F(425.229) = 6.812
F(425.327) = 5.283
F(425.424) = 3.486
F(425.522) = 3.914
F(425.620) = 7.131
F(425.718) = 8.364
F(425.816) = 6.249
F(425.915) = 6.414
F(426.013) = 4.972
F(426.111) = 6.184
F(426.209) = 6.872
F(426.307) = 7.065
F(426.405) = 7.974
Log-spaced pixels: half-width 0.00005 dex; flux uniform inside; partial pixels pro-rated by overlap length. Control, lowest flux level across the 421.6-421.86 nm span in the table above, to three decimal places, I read 5.761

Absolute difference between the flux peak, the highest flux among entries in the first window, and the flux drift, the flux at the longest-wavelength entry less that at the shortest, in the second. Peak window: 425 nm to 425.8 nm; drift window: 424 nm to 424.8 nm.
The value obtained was 8.33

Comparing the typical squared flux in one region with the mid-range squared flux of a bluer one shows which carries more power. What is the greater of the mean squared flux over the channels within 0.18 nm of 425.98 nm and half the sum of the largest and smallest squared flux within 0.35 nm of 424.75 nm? 36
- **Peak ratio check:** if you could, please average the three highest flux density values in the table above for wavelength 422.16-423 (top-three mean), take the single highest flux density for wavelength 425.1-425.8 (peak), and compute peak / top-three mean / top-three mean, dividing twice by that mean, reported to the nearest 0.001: 0.297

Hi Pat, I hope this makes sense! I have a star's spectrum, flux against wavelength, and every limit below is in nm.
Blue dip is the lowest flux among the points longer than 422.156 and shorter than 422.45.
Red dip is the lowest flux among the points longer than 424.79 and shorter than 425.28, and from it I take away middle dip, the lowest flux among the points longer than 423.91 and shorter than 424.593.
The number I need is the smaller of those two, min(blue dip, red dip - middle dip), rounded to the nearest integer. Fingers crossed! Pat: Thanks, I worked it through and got -3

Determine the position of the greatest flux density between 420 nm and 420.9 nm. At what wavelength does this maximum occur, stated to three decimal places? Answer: 420.652 nm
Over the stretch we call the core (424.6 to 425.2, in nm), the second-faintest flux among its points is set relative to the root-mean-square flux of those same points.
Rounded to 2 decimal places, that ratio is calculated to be 1.02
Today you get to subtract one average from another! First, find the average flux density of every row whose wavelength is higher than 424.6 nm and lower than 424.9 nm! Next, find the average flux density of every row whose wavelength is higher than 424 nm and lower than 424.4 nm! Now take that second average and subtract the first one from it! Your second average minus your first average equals 0.6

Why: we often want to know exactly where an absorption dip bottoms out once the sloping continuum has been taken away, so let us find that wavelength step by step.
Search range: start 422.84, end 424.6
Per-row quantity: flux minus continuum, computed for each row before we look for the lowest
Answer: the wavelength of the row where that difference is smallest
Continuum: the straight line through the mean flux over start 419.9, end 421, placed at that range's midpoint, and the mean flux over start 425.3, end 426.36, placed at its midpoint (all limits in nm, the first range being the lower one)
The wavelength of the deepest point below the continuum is 422.885 nm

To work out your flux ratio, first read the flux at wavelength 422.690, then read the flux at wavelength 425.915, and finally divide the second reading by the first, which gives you 2.3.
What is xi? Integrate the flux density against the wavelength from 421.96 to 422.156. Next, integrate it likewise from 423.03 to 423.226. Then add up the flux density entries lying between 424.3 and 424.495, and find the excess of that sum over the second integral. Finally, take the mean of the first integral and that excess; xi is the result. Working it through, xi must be 7.7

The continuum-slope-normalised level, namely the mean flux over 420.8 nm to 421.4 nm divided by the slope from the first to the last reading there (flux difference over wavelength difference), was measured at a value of -15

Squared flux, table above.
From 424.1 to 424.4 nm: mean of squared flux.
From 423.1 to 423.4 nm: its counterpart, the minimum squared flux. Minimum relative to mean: 0.47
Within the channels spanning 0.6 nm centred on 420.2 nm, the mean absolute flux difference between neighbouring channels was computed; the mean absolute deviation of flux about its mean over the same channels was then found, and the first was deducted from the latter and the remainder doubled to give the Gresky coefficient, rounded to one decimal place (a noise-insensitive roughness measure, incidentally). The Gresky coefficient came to -1.0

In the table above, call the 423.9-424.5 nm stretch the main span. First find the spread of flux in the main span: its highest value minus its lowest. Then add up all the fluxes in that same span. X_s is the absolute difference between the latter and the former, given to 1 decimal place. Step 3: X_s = 38.4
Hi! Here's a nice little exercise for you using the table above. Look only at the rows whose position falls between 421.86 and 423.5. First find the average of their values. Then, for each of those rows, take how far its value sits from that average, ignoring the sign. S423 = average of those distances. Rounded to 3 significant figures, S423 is 1.25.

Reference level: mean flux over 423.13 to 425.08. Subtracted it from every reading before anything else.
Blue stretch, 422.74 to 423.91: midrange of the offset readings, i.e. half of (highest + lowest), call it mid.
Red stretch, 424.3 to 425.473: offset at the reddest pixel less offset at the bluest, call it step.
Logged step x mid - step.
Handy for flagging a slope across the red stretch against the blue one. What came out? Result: 7.1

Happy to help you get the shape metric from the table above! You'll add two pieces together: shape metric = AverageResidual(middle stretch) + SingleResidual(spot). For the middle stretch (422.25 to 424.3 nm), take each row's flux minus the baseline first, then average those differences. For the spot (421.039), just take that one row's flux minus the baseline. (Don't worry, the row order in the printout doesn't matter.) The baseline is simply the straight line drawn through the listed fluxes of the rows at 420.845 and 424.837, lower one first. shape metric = -1.7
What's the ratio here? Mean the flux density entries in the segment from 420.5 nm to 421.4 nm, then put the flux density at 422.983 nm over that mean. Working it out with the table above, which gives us 0.72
